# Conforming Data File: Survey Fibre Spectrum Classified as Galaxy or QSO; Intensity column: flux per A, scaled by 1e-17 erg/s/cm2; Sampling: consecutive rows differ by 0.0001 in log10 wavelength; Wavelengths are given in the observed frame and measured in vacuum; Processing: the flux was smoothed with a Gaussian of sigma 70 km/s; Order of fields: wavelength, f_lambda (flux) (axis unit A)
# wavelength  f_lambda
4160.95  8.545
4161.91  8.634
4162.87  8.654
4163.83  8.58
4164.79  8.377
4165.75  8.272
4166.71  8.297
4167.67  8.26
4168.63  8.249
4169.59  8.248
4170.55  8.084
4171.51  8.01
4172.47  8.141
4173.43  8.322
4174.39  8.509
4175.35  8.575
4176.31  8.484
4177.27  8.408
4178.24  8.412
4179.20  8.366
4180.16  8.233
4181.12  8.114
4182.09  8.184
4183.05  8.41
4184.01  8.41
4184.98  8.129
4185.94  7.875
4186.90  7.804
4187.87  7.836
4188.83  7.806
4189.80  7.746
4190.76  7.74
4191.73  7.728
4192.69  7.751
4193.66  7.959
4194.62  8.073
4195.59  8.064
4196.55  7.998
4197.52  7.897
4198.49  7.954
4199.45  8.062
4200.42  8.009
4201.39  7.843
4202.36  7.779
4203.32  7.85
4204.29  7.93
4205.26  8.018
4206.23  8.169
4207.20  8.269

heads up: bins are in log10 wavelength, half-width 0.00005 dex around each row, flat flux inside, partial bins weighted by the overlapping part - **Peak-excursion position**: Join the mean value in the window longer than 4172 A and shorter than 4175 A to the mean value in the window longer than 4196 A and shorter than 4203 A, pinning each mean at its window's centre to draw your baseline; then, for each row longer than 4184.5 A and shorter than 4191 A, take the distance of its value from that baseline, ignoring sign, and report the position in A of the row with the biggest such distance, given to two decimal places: 4189.80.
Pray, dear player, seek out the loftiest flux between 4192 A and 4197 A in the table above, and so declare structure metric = 8.073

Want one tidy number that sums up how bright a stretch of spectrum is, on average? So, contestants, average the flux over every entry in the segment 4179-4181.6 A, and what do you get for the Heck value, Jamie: 8.2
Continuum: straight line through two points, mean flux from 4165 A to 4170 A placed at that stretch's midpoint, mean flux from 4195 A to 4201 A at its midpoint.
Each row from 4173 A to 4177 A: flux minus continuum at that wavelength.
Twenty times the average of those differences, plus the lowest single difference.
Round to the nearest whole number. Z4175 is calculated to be 6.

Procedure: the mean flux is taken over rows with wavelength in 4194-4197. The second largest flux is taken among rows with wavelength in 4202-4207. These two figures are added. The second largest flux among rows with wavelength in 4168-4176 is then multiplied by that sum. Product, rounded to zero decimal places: 137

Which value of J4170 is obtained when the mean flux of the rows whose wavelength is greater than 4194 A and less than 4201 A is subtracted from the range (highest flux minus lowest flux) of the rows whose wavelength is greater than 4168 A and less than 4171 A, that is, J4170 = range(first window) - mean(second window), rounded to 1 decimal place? -7.8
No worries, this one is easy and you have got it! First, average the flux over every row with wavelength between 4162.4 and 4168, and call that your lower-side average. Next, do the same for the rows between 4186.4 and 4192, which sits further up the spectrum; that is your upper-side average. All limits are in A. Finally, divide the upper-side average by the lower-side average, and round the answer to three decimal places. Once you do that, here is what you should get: 0.925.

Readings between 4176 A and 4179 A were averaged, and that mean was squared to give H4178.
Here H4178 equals 71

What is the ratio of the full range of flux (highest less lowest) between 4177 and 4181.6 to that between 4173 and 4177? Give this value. 1.2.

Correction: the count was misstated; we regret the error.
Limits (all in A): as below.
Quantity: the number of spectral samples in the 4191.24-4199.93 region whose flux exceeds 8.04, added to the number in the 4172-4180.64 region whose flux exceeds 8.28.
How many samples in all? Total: 10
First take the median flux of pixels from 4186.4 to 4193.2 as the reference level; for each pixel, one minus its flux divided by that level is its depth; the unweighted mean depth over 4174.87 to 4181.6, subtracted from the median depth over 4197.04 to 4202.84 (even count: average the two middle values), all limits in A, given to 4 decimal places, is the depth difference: 0.0574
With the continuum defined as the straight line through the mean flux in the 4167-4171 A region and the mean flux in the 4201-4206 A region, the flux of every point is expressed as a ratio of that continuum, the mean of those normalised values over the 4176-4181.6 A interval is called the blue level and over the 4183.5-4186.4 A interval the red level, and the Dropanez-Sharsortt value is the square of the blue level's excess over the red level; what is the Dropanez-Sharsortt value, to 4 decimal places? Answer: 0.0003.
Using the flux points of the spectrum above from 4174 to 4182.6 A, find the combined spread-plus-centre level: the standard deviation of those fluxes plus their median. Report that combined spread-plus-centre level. 8.56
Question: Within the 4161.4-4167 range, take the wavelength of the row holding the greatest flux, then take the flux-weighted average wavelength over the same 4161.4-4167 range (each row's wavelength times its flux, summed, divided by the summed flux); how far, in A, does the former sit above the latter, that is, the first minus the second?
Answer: -1.4 A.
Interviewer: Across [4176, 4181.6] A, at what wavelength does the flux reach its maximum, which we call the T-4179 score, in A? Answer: 4176.31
